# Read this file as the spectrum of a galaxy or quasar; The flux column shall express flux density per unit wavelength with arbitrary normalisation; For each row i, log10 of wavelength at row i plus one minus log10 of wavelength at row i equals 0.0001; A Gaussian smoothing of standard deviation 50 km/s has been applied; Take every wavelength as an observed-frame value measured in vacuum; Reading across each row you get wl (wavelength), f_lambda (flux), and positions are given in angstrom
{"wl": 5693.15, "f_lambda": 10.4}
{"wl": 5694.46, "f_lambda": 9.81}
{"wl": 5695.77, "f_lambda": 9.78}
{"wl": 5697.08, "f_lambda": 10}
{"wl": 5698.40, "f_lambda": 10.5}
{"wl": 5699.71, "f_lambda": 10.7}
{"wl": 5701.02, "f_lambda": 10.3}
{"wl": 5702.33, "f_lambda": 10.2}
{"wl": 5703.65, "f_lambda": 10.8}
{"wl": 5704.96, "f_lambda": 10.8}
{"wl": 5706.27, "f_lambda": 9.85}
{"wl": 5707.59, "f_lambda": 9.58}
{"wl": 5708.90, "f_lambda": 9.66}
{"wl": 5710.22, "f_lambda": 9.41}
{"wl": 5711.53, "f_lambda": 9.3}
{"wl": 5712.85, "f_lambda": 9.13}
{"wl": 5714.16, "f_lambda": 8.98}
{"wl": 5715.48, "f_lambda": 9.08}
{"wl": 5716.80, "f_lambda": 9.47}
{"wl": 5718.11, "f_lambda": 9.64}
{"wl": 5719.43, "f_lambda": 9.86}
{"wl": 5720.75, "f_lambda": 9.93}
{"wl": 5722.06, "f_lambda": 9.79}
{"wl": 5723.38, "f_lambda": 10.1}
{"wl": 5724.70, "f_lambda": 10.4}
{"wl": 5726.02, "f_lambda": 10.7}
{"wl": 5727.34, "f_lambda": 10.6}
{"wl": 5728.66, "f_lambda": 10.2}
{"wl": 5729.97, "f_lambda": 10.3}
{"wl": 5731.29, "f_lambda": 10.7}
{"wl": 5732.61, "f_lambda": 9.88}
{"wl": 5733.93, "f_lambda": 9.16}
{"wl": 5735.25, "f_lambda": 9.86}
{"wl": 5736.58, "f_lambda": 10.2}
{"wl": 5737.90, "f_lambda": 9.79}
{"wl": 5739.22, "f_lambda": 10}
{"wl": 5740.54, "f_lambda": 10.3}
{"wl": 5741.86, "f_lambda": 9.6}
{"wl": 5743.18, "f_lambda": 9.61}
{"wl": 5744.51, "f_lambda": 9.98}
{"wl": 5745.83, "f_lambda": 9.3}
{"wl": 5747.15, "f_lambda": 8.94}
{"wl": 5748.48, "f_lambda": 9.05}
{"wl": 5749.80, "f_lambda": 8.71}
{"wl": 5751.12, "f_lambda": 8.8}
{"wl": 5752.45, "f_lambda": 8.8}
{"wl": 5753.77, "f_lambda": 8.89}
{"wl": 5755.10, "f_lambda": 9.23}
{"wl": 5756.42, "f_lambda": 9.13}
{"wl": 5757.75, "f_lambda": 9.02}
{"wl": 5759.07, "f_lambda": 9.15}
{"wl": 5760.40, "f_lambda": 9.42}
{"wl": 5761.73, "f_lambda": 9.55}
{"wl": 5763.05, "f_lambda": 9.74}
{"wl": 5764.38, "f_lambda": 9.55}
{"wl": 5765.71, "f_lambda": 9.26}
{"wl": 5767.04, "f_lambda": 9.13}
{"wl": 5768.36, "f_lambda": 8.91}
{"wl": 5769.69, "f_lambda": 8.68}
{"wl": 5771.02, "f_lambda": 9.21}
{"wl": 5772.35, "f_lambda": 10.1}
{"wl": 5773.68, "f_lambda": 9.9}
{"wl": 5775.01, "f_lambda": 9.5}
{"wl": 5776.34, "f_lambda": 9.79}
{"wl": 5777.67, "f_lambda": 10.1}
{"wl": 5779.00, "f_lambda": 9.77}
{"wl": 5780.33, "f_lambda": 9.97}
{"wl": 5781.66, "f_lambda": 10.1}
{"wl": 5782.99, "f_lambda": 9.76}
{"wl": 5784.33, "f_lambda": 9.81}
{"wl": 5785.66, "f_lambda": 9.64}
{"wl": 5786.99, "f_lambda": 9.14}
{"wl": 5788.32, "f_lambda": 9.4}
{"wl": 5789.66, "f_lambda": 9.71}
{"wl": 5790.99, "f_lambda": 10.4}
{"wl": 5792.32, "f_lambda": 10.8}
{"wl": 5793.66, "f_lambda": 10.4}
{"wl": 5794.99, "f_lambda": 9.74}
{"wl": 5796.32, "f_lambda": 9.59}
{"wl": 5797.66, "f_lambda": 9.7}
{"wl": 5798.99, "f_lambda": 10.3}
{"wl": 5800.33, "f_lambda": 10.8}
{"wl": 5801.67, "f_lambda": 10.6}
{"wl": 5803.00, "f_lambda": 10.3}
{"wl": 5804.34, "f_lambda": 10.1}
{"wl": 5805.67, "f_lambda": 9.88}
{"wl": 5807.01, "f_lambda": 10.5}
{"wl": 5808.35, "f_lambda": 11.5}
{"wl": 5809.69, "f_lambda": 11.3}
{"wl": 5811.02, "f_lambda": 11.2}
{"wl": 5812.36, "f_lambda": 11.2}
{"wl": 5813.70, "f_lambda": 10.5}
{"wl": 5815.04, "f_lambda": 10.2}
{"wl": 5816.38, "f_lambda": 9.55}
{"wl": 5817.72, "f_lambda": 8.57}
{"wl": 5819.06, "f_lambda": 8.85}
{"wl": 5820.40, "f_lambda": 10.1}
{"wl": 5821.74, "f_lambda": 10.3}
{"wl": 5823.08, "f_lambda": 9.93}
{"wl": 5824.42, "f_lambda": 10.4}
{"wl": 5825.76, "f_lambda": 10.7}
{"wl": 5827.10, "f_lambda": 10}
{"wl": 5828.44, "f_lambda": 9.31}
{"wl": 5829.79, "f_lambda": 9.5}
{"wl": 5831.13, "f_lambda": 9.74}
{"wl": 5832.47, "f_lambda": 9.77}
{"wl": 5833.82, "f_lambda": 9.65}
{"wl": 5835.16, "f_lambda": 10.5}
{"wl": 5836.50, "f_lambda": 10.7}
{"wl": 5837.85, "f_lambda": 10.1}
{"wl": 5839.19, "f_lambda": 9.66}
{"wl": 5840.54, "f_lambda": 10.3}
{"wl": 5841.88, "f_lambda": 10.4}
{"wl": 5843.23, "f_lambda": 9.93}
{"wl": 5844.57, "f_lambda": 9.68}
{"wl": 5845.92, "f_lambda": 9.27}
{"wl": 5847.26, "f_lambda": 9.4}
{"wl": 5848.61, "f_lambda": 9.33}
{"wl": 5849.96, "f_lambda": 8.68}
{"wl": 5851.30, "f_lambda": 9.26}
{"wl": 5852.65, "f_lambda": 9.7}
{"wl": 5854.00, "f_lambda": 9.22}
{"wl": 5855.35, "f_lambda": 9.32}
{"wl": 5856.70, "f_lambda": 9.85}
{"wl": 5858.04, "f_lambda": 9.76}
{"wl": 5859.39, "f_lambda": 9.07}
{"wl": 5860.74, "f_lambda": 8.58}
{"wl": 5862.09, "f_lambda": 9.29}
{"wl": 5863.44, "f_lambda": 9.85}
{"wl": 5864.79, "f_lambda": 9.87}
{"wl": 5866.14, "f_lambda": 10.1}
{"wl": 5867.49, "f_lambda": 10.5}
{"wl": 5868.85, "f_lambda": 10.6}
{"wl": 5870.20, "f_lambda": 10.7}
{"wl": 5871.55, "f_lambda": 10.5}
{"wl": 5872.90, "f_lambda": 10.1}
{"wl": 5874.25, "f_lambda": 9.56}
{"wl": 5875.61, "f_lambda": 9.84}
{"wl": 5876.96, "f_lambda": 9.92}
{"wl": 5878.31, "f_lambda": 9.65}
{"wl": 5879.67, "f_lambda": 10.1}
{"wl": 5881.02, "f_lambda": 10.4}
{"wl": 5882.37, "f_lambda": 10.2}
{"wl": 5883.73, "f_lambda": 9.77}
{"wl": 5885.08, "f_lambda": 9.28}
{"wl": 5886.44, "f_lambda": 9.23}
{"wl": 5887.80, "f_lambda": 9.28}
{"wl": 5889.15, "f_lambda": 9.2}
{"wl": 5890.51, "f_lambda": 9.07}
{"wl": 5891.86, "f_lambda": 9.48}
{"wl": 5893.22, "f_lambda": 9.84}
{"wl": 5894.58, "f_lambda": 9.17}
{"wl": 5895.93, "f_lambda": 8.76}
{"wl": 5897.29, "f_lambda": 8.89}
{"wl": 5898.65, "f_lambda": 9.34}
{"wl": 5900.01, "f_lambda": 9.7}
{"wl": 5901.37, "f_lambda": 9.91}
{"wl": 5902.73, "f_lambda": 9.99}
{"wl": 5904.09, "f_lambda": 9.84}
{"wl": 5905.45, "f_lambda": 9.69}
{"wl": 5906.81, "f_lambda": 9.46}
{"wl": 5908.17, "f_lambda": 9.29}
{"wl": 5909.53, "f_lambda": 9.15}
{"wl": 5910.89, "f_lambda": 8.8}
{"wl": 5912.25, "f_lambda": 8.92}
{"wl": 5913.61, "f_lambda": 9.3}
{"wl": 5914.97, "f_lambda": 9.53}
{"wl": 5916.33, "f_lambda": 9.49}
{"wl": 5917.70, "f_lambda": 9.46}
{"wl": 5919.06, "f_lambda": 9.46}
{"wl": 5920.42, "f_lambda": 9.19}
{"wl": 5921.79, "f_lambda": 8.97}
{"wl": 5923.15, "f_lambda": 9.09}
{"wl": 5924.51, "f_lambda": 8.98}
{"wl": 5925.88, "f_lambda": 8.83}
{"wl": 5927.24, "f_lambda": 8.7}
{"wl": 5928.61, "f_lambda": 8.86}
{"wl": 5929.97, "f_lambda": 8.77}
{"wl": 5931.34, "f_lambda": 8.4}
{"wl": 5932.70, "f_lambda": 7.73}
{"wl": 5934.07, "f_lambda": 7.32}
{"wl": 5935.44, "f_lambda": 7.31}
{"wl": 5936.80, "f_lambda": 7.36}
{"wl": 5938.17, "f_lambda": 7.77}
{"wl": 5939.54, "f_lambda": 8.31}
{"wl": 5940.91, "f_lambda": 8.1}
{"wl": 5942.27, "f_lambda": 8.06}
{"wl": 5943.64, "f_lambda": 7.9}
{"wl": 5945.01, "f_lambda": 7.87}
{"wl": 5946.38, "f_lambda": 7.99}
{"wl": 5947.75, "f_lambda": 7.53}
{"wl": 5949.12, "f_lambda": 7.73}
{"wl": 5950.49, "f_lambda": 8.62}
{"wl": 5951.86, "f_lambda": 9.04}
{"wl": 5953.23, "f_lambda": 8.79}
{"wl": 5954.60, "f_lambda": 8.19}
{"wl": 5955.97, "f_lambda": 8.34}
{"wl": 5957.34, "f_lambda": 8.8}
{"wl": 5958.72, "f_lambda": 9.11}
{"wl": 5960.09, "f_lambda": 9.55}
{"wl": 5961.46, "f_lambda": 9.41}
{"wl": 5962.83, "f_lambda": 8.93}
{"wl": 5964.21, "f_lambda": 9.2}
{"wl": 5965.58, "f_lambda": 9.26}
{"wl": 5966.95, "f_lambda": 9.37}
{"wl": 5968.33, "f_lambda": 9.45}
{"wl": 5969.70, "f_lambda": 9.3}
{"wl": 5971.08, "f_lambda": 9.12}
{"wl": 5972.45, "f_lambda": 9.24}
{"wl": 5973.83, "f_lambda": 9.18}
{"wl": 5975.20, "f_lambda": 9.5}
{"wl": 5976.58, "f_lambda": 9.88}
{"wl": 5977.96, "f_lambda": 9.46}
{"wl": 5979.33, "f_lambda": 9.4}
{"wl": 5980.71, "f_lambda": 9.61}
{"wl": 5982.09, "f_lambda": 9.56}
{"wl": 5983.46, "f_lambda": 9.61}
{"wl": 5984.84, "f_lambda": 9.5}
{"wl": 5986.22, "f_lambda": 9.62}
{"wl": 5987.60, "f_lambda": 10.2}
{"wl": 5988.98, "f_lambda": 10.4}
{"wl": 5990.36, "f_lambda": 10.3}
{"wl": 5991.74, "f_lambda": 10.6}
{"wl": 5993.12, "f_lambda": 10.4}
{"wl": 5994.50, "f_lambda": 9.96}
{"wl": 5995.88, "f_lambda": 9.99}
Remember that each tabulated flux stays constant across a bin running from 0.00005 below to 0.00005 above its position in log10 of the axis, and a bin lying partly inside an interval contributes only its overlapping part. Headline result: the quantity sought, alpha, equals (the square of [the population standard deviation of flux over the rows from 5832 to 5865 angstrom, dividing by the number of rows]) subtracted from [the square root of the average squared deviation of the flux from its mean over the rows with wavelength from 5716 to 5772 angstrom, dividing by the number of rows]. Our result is 0.30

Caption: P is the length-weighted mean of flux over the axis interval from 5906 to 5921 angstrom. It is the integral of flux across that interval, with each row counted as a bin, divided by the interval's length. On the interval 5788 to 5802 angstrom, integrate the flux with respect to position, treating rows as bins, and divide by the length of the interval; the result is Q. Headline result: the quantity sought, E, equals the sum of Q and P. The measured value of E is 19.4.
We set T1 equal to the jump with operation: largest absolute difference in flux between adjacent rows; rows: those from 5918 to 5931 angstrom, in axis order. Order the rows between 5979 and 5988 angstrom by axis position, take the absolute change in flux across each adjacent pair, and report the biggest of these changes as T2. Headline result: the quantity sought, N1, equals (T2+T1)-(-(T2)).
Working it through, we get 1.4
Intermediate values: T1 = 0.27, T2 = 0.58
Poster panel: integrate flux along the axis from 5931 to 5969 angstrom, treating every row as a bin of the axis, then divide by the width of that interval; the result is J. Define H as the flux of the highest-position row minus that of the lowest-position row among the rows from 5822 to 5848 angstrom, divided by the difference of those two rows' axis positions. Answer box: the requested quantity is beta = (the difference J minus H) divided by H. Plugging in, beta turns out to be -385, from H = -0.022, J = 8.4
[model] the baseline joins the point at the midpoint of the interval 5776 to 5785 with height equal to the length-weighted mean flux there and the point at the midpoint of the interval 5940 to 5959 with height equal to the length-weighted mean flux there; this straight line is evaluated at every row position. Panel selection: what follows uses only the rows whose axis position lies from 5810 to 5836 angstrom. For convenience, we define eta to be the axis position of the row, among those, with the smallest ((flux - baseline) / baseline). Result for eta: 5817.72 angstrom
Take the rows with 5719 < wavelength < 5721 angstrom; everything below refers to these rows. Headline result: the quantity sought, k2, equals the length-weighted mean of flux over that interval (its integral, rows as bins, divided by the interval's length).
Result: 9.9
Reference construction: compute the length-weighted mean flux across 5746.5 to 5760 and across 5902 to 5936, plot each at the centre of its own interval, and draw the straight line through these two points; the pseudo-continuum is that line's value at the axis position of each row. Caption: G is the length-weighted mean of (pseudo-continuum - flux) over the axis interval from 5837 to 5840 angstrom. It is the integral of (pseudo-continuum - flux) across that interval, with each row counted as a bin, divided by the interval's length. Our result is -1.0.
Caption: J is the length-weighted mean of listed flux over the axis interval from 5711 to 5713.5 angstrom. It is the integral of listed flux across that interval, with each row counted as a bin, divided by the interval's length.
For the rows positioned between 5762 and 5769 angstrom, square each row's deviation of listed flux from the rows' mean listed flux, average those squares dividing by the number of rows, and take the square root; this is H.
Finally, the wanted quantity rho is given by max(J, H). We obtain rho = 9.2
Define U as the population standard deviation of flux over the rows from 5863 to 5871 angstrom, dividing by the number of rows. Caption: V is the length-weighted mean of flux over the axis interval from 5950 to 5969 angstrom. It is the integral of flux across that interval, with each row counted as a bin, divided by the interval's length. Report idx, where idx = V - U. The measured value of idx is 8.7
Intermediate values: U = 0.34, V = 9.0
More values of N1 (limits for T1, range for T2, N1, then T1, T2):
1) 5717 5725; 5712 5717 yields 1.1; 0.31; 0.39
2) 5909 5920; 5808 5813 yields 0.8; 0.38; 0.20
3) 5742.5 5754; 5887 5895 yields 2.0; 0.68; 0.67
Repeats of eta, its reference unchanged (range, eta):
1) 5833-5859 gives 5849.96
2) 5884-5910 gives 5895.93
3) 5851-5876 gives 5860.74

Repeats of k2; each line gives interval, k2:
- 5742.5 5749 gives 9.4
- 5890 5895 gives 9.4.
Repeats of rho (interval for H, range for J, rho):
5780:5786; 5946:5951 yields 7.9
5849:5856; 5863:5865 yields 9.9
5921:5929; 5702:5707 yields 10.4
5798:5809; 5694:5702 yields 10.2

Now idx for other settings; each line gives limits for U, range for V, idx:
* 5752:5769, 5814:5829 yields 9.6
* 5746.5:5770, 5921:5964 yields 8.1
